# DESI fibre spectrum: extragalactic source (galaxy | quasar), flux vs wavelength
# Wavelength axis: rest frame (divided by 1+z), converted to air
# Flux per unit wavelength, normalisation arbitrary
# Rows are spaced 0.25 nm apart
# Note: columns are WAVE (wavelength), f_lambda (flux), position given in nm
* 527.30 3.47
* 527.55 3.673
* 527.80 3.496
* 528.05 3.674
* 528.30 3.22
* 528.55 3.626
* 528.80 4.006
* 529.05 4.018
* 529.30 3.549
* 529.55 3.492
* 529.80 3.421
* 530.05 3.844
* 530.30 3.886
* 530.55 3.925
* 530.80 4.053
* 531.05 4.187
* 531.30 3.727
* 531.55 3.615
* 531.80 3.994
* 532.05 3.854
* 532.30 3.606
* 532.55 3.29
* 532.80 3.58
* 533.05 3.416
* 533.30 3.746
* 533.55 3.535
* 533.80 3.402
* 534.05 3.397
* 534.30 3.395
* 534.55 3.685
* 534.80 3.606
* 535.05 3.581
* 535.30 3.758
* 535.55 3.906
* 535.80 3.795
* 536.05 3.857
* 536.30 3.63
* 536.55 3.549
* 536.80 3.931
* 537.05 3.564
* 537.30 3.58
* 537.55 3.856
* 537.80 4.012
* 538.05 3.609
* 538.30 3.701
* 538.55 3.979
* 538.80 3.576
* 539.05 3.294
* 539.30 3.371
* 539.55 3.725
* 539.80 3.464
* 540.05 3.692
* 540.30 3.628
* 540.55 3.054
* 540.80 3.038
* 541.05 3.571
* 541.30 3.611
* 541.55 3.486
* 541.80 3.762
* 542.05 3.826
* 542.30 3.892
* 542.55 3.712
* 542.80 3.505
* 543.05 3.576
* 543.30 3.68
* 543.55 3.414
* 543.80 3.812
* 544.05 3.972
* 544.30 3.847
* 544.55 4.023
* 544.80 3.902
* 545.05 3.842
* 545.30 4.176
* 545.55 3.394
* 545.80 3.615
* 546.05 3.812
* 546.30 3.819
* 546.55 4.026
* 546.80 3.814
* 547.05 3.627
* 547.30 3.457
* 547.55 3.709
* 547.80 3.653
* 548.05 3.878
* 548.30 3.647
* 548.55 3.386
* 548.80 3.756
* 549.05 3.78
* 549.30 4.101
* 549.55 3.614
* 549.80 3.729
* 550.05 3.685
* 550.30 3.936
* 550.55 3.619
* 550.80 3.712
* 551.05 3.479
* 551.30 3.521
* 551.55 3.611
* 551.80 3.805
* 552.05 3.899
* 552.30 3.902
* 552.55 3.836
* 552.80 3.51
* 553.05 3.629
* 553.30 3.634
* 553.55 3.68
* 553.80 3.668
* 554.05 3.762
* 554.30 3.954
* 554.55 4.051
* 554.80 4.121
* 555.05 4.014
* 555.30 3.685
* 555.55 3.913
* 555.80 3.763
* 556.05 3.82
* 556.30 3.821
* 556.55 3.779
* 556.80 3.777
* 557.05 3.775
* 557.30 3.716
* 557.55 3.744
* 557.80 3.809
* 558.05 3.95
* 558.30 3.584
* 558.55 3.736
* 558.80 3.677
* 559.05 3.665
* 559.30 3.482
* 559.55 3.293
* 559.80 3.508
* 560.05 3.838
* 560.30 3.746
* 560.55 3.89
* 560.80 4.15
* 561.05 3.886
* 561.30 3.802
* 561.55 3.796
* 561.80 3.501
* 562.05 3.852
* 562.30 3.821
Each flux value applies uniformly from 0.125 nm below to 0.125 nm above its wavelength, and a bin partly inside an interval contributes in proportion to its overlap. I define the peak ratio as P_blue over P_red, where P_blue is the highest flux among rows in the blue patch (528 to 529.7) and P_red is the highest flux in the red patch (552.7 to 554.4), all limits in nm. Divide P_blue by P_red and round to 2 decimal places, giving 1.02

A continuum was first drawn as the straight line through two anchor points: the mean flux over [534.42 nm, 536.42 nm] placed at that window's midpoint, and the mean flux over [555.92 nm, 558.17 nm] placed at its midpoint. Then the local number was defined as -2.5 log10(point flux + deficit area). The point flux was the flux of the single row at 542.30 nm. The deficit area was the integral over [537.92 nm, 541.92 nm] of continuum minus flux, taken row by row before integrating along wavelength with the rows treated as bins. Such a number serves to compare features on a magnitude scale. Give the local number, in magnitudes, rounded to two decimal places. -1.68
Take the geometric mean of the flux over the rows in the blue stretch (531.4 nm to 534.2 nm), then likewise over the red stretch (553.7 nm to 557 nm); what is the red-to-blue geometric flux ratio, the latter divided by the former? 1.077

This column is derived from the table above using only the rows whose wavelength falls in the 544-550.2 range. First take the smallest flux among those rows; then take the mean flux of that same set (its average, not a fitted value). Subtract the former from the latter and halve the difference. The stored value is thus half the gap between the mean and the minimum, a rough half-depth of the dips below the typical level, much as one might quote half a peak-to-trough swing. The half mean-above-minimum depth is 0.19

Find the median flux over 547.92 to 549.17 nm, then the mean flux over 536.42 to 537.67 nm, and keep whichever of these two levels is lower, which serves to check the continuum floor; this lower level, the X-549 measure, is 3.70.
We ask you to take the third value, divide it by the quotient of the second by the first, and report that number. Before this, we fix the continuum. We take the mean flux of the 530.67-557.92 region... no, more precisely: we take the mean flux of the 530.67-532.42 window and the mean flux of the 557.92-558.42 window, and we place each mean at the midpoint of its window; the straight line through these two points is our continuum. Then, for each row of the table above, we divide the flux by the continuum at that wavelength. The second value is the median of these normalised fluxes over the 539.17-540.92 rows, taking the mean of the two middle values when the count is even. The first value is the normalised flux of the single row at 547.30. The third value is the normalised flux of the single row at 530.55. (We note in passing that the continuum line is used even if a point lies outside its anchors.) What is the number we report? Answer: 1.02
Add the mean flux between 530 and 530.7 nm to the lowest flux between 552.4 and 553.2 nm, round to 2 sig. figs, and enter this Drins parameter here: 7.4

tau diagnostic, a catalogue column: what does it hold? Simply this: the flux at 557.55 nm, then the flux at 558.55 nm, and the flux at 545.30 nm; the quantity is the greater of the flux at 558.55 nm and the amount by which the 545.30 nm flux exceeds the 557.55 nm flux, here 3.74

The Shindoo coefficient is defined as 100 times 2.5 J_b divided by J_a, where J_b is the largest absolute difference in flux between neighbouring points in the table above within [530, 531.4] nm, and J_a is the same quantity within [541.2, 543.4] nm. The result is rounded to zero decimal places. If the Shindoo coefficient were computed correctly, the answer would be 417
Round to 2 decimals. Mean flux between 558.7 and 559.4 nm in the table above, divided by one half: 7.22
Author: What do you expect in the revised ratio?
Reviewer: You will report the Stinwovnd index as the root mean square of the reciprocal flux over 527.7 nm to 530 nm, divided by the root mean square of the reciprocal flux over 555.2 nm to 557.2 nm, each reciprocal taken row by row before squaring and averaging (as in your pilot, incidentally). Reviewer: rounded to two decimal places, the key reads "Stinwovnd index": 1.06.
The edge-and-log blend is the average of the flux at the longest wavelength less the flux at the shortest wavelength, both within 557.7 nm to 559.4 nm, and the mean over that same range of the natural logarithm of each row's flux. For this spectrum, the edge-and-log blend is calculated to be 0.49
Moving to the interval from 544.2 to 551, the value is 0.59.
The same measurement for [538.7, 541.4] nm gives 0.64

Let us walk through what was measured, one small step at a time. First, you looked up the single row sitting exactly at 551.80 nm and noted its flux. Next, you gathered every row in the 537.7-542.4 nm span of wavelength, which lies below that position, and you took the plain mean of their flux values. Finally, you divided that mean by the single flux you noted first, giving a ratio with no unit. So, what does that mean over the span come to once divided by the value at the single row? 0.94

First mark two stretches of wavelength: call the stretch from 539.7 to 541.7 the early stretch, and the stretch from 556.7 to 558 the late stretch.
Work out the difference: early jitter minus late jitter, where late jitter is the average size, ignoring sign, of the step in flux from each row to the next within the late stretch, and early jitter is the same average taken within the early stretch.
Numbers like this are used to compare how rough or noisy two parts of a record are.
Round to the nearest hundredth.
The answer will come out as 0.19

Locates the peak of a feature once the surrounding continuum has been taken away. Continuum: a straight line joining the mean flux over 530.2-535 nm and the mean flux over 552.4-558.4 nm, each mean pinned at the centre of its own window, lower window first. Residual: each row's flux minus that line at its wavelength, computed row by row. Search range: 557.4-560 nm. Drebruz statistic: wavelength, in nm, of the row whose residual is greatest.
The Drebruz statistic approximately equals 558.05 nm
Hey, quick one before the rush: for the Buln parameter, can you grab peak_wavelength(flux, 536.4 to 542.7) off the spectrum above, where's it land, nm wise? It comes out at 537.80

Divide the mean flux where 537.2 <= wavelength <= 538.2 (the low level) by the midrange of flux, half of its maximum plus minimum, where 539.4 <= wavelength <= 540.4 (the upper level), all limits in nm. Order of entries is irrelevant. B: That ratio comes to 1.05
